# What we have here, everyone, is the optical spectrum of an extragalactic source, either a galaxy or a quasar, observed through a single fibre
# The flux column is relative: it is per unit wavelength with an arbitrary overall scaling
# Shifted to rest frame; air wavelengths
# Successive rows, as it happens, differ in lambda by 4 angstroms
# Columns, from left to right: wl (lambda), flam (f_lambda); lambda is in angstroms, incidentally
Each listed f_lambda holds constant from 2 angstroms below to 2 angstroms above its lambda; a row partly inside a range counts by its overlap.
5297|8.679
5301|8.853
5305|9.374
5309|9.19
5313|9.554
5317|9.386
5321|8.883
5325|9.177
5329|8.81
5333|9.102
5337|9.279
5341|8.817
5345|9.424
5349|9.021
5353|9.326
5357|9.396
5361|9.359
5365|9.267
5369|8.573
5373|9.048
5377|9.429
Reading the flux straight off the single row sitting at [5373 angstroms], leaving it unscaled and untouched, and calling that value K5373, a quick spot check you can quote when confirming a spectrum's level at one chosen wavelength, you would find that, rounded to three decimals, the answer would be 9.048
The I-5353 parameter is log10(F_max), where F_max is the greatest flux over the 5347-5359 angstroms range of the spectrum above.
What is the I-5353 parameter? 0.973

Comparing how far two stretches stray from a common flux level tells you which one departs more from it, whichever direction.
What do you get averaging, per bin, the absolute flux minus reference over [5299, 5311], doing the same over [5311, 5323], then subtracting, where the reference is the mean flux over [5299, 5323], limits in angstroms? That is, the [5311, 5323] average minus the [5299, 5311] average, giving 0.10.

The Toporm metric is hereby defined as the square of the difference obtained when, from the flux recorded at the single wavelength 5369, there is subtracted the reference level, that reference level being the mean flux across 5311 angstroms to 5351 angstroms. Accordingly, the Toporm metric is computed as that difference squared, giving 0.33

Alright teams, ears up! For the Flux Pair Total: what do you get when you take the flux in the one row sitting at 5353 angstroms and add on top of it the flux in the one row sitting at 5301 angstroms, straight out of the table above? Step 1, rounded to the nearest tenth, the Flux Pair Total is 18.2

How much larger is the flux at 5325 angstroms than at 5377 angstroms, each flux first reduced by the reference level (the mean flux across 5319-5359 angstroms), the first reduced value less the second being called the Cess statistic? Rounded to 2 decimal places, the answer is -0.25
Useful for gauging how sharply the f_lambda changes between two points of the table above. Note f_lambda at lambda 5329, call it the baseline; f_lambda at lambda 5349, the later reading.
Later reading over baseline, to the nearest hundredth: 1.02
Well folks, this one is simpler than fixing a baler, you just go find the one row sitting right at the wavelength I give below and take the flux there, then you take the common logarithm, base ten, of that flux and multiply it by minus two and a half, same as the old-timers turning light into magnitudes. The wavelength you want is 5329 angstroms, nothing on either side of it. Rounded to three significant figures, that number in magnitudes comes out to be -2.36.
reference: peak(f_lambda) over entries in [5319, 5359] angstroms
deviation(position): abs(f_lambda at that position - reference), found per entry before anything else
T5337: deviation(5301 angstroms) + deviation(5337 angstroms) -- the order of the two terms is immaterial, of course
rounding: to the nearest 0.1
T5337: 0.7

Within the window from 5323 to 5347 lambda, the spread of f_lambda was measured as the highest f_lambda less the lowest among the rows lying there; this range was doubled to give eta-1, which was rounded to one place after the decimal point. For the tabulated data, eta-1 1.2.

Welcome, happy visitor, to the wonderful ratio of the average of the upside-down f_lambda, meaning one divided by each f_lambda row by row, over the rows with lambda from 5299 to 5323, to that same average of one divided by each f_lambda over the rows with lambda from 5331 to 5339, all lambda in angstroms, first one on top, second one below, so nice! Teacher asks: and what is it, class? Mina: 1.00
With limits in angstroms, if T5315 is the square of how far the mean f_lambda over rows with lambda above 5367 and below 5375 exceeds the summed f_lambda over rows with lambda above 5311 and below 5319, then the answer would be 102.6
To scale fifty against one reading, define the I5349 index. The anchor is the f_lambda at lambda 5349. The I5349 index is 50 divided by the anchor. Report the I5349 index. 5.54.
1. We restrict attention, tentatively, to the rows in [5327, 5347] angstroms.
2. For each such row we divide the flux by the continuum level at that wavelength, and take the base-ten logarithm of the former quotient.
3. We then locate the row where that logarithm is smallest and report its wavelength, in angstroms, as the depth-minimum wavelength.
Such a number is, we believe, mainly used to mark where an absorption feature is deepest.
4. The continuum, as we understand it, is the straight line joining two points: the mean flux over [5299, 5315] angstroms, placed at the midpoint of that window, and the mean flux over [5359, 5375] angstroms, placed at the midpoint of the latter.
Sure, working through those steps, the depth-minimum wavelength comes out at 5329 angstroms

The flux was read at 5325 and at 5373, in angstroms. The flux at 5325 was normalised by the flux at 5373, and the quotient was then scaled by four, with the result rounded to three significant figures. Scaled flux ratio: 4.06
